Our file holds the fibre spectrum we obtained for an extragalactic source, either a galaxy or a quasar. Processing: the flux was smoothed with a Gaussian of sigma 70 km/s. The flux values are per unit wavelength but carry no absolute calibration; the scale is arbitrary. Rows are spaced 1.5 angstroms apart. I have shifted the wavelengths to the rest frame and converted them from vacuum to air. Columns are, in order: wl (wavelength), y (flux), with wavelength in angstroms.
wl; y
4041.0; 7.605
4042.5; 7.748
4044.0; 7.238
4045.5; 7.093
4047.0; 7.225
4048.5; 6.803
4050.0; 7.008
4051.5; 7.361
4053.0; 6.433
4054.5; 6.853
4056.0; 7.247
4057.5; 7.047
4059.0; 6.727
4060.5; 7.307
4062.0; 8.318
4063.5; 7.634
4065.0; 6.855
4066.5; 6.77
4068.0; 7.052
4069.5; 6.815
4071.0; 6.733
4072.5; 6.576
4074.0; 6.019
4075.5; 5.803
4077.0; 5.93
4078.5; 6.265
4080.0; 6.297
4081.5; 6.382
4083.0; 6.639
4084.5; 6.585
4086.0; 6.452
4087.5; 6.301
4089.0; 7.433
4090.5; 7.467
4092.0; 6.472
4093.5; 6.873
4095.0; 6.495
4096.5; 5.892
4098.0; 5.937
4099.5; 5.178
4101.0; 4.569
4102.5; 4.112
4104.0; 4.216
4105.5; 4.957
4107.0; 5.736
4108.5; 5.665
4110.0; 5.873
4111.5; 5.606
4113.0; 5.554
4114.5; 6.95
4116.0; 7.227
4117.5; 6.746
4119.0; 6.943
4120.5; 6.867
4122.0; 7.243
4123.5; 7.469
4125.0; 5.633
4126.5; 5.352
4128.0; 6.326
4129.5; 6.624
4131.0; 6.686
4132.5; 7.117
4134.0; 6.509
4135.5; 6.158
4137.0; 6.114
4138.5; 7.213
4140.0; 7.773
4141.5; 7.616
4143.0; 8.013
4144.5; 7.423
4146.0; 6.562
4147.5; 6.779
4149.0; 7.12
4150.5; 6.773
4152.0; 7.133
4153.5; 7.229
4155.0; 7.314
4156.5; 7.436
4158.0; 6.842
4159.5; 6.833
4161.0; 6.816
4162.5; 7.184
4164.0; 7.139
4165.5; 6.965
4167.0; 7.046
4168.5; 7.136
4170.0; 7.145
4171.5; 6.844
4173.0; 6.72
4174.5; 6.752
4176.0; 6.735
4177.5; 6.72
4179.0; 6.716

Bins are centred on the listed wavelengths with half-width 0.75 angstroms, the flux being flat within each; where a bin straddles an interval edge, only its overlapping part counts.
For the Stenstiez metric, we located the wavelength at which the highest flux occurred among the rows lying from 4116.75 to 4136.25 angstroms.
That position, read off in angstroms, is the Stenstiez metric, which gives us 4123.5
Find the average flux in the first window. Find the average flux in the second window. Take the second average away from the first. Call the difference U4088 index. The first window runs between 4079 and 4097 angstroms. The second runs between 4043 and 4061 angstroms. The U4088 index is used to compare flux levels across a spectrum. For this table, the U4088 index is -0.42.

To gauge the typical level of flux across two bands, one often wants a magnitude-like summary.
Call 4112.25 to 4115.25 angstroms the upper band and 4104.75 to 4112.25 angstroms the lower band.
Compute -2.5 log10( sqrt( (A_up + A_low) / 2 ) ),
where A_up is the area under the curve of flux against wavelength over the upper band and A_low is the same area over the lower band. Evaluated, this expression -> -1.85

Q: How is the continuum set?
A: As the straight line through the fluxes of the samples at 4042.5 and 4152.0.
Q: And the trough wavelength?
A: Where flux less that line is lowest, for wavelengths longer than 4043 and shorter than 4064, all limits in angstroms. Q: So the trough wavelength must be 4053.0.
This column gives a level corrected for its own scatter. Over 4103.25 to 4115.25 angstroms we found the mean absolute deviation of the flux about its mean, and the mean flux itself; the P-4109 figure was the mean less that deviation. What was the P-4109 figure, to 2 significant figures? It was 5.1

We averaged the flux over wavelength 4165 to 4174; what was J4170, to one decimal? 7.0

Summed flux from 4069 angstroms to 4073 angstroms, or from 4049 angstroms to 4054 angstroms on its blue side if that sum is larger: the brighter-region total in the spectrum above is 20.8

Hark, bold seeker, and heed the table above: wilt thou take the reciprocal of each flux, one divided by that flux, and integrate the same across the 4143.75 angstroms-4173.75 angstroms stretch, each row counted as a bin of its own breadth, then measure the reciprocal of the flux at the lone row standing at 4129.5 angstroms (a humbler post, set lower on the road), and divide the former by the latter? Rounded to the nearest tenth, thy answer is 28.3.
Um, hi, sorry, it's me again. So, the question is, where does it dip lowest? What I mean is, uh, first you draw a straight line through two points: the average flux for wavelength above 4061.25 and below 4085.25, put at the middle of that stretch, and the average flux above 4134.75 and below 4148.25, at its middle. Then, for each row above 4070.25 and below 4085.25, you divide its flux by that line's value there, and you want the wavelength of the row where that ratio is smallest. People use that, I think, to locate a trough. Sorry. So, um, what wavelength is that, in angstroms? 4075.5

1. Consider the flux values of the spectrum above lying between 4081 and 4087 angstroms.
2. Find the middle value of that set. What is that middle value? 6.52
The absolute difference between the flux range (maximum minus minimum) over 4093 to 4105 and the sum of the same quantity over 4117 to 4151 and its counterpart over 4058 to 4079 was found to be 2.4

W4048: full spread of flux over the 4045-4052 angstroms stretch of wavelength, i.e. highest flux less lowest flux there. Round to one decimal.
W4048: 0.6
